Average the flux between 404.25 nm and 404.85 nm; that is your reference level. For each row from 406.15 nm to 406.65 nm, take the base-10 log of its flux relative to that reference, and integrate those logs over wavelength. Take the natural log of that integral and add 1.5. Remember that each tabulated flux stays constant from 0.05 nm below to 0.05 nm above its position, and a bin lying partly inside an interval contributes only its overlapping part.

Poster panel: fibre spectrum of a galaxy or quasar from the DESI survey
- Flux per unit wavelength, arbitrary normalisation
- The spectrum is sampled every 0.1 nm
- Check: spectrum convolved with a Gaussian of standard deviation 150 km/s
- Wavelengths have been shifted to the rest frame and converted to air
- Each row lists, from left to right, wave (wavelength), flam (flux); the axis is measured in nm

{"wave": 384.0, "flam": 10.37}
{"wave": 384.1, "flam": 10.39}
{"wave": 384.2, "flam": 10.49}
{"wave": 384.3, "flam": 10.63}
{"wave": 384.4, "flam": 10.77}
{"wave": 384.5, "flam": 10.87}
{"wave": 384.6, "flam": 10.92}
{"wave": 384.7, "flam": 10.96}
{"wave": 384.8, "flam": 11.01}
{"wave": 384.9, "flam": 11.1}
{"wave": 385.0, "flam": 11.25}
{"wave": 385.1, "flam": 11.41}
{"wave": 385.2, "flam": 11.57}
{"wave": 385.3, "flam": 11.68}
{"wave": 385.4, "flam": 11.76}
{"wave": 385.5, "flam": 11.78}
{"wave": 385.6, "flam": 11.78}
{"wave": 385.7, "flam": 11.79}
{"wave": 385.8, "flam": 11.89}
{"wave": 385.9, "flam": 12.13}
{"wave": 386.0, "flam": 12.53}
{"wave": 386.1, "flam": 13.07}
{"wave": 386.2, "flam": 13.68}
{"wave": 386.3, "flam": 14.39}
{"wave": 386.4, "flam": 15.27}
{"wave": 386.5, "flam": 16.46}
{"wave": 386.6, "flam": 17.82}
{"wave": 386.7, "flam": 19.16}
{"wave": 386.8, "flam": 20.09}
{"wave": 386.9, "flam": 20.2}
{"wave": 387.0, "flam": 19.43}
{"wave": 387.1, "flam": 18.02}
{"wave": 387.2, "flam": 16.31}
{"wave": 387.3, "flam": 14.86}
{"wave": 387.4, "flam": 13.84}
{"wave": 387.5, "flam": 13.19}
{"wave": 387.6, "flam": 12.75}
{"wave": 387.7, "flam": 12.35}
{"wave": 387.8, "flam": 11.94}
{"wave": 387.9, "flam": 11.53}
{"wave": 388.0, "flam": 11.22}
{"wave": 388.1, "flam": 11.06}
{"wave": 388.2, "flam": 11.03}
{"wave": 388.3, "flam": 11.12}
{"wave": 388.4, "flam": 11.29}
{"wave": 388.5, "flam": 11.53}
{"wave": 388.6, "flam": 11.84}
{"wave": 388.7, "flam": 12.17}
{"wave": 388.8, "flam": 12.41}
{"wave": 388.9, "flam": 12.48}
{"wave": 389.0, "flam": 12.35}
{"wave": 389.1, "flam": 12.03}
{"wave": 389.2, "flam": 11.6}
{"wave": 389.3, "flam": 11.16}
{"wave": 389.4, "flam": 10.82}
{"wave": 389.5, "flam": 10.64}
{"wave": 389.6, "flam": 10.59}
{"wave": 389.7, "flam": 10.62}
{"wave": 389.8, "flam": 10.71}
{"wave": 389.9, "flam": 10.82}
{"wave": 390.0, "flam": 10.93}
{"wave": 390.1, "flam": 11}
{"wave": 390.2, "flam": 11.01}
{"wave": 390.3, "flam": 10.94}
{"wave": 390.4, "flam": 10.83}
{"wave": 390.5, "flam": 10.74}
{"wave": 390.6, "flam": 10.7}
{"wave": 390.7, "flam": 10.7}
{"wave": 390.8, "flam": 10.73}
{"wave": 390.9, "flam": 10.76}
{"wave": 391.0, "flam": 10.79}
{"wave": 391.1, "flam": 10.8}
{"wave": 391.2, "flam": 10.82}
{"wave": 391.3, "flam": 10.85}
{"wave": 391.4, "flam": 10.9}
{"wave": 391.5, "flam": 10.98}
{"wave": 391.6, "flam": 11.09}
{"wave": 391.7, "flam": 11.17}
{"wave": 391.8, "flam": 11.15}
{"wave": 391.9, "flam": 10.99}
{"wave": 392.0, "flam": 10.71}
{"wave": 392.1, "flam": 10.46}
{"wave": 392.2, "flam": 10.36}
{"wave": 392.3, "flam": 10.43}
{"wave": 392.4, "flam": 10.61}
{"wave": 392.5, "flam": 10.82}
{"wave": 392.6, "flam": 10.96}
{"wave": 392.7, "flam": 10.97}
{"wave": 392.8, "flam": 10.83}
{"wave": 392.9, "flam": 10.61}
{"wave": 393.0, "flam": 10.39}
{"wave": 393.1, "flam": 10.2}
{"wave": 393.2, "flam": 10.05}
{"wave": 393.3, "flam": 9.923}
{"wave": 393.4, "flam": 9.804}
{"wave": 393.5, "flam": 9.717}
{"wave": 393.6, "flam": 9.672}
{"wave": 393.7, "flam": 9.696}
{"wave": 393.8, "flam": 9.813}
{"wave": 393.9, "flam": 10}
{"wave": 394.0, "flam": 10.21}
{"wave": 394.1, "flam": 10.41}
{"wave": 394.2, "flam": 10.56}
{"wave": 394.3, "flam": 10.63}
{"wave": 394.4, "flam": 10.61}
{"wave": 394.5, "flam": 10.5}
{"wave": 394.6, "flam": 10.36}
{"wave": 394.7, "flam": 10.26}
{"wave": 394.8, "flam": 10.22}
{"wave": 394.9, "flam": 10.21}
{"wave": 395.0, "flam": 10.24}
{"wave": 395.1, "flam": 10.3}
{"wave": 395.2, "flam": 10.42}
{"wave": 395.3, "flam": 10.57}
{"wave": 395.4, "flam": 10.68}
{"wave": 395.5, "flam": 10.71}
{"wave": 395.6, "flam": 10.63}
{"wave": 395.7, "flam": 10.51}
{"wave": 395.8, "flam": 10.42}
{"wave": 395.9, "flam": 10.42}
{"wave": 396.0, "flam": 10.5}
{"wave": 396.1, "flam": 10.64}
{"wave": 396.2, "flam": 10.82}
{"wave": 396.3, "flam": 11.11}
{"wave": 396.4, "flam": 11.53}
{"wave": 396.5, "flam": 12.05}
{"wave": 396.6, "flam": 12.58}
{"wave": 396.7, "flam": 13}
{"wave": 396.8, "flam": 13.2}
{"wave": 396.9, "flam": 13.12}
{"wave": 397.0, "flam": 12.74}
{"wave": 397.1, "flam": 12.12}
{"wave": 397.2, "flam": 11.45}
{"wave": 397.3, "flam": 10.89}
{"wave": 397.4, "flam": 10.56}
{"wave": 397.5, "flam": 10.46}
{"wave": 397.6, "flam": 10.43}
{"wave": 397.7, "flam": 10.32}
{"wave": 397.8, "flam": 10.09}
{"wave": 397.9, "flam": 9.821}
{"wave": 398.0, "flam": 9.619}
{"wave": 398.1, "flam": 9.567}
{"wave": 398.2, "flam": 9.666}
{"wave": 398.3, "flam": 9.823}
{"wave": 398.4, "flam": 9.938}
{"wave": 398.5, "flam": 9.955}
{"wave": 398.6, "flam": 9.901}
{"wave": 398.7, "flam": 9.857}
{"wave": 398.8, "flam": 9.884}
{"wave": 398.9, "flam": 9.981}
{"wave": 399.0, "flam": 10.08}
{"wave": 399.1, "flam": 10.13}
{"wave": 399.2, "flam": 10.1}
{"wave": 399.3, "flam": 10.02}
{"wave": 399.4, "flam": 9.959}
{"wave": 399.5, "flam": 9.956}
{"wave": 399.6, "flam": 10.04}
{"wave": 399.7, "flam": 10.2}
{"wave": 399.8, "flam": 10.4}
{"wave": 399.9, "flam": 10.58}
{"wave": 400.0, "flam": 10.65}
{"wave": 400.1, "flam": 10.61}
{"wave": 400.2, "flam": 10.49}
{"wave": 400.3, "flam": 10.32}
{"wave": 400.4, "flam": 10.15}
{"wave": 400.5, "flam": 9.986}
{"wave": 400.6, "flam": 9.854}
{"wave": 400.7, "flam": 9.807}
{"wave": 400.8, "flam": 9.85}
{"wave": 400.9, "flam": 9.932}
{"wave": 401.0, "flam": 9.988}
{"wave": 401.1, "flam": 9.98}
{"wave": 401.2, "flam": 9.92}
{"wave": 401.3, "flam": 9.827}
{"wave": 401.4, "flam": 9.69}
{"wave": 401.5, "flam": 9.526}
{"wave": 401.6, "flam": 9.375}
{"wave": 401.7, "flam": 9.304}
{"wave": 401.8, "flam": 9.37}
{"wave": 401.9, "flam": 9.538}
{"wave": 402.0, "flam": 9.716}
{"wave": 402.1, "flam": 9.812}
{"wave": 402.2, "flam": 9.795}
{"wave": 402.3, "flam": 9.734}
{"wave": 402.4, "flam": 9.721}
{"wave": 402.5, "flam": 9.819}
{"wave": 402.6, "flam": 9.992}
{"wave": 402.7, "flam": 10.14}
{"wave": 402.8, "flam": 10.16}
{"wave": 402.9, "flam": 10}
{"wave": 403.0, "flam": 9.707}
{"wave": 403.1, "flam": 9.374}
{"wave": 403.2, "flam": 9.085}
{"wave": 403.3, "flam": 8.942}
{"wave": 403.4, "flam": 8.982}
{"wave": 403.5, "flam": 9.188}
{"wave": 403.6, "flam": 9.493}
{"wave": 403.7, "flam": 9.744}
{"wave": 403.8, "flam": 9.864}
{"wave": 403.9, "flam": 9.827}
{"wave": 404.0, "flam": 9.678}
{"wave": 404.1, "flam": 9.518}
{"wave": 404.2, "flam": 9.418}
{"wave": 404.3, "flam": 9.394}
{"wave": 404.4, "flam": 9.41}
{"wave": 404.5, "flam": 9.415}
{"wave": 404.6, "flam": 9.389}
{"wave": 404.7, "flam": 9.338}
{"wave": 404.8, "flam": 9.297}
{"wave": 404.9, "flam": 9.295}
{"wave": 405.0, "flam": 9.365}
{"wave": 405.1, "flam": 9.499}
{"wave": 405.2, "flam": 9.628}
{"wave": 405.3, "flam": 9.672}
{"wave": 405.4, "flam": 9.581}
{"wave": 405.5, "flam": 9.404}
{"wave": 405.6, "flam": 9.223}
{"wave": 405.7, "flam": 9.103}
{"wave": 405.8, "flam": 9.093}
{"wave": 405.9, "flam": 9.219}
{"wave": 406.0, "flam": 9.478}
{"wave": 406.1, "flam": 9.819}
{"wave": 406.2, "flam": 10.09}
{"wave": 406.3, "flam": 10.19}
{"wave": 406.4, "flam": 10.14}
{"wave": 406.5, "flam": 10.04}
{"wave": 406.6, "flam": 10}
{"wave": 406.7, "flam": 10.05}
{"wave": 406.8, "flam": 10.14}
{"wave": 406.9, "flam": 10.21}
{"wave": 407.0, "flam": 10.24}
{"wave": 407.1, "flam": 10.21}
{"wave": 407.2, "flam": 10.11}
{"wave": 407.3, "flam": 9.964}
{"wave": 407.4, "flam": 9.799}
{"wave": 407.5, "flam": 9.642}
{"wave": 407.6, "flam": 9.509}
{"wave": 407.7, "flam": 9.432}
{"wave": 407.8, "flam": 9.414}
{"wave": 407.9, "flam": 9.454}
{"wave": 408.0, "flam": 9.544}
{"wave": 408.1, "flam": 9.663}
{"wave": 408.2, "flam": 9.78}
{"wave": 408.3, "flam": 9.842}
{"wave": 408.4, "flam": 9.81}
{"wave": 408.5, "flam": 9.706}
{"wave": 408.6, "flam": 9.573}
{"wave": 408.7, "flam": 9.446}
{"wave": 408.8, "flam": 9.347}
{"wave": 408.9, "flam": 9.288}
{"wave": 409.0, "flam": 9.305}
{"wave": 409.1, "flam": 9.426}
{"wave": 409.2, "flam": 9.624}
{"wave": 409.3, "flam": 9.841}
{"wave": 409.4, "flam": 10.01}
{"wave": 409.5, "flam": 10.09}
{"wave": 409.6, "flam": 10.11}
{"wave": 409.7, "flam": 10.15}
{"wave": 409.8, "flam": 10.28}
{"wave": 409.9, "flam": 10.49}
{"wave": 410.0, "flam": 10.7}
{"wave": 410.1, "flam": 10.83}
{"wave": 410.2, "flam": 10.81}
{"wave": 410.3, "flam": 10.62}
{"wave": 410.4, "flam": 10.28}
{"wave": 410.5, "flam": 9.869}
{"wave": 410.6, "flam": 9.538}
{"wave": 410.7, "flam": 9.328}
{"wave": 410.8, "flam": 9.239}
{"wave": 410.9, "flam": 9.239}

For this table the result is -2.6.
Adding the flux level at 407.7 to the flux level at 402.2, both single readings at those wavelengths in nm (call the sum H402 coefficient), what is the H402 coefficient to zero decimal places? 19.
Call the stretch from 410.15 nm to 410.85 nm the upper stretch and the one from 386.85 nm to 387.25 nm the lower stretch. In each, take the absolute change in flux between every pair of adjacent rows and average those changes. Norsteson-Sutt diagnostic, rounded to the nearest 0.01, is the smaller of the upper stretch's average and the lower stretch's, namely 0.26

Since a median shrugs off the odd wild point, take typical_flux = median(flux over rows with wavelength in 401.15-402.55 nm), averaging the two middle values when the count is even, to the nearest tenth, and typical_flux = 9.7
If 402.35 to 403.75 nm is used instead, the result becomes 9.7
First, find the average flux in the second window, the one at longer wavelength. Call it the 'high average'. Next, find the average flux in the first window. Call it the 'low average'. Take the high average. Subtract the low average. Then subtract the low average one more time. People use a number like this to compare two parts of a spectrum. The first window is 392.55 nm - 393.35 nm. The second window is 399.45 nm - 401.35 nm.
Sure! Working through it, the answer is -10.8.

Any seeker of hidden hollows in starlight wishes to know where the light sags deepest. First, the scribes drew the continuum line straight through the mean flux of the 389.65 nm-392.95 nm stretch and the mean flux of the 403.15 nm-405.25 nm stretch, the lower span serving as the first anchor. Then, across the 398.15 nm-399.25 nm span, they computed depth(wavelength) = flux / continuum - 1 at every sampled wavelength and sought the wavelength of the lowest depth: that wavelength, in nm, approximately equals 398.2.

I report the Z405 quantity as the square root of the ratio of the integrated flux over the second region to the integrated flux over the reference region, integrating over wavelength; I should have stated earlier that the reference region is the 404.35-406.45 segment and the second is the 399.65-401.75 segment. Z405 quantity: 1.03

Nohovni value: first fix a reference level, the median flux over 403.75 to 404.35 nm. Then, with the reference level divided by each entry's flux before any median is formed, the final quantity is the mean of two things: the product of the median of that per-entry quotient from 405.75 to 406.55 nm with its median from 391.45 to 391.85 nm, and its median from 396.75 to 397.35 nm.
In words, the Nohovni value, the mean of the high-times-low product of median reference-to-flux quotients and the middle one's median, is 0.80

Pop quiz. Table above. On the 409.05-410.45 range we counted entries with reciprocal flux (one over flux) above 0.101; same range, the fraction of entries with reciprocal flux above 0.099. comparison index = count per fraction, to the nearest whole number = 8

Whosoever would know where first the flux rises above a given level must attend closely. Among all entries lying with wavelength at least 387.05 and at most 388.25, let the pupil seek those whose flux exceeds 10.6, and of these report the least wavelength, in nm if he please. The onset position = 387.1 nm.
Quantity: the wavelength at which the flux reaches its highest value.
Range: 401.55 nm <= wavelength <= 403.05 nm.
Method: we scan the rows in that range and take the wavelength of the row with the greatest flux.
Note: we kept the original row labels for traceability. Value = 402.8 nm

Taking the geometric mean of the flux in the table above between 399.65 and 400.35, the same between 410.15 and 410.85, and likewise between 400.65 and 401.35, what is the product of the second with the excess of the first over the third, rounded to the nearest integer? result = 6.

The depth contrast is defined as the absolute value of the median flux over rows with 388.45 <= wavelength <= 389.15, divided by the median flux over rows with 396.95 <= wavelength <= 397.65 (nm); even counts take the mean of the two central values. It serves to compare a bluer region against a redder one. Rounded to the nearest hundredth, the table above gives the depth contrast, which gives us 1.12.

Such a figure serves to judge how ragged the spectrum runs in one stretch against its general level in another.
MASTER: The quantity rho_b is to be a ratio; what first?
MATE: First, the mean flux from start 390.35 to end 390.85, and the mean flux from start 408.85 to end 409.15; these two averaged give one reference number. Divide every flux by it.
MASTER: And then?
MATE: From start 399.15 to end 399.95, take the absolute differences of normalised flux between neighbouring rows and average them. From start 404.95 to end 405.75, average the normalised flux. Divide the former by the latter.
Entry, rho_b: 0.012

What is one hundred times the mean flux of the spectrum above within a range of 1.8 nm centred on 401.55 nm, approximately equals 972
